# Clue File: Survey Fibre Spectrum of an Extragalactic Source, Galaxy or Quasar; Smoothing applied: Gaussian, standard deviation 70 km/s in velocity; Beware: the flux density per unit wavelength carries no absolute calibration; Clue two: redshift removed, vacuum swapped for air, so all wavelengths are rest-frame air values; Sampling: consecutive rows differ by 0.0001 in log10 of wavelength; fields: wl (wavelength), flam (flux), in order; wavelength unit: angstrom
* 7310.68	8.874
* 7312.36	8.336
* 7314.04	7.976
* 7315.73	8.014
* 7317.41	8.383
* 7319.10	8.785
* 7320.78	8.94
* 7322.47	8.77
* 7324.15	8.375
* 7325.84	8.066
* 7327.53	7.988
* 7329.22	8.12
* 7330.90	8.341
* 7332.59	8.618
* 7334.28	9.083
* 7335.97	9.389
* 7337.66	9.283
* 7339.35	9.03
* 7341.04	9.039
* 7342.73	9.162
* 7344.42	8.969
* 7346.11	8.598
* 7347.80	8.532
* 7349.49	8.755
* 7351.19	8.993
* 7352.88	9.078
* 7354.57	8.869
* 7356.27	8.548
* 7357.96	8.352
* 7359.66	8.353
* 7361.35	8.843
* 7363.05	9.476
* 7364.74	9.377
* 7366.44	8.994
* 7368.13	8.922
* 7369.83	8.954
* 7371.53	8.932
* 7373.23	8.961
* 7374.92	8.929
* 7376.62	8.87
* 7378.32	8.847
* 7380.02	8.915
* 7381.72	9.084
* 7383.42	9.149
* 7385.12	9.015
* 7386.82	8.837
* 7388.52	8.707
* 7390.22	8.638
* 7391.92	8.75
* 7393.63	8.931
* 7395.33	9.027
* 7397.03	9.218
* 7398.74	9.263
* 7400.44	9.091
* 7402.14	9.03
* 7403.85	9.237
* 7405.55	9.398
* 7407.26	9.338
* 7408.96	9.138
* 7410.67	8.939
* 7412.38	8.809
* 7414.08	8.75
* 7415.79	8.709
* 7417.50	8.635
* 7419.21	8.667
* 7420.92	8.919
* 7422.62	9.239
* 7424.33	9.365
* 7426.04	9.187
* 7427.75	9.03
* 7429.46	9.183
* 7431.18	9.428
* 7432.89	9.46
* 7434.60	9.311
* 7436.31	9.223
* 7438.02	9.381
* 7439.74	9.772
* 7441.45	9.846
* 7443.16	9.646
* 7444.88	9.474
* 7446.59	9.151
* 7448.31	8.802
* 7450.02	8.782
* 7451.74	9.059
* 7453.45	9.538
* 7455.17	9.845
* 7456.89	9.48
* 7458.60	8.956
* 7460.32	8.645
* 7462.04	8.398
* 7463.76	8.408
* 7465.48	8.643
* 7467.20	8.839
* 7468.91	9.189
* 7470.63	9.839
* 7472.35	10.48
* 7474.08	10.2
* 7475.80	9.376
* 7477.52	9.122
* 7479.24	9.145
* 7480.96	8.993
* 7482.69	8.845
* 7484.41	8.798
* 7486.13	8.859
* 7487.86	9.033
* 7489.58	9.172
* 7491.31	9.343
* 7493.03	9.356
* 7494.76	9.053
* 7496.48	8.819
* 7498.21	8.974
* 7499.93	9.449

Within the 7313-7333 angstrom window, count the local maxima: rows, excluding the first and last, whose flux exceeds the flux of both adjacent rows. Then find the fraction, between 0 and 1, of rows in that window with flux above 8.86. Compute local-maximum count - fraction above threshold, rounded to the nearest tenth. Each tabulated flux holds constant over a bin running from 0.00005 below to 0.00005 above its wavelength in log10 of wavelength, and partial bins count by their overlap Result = 0.9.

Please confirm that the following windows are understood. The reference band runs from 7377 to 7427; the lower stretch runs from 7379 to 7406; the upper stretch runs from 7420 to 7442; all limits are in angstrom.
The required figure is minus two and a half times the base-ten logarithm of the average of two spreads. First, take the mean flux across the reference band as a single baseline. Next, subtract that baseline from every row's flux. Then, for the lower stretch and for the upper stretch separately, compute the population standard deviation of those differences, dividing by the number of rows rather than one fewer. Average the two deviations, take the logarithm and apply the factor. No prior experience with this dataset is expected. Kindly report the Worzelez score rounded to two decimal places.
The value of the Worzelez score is 1.60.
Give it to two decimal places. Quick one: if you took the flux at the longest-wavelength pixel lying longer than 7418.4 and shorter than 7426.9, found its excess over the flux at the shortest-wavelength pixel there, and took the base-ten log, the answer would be -0.28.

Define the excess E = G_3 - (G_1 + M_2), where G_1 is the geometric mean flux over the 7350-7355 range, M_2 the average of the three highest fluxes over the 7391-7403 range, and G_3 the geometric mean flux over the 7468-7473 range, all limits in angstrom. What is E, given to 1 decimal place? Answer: -8.3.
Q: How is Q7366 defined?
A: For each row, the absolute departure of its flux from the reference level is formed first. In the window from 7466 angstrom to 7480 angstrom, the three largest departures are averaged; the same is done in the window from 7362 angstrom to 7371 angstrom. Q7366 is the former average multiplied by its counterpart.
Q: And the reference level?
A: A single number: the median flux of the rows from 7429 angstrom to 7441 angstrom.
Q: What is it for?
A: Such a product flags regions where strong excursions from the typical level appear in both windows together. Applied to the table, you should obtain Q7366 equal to 0.35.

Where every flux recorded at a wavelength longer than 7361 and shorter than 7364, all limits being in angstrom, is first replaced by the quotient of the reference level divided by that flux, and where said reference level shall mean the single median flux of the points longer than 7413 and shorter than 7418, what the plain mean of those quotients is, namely 0.95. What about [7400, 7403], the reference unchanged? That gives 0.96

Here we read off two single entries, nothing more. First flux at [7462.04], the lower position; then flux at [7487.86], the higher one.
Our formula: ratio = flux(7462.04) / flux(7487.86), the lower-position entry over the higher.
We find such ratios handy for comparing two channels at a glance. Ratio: 0.93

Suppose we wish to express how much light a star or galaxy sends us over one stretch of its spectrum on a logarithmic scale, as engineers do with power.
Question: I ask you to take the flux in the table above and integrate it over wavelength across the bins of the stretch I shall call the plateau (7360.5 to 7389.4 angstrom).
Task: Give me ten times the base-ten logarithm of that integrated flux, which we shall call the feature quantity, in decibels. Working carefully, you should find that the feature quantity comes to 24.1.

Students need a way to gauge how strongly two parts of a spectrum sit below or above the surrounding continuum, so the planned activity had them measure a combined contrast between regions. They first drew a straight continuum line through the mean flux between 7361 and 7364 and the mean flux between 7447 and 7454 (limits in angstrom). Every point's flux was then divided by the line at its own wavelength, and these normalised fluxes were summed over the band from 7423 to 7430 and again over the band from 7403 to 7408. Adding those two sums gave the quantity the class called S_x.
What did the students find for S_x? 7.1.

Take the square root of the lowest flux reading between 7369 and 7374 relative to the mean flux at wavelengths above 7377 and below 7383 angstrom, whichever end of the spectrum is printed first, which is 0.999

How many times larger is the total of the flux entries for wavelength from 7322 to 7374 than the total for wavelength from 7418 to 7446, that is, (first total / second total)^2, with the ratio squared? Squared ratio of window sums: 3.3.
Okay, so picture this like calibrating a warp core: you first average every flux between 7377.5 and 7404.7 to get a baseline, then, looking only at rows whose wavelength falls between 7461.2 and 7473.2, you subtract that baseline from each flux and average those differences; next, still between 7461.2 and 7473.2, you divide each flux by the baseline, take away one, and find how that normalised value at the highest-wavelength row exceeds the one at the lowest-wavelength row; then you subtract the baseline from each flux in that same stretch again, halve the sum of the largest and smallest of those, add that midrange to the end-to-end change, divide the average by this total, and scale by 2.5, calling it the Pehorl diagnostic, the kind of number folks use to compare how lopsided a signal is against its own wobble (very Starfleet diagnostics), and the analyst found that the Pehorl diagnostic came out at 0.5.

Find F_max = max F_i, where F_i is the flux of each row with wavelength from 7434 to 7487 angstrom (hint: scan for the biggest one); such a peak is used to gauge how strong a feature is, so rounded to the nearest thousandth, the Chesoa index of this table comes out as 10.480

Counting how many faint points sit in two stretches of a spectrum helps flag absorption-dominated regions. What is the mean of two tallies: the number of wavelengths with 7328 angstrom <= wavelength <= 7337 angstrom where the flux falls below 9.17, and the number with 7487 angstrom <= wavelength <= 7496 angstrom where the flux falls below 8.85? 2.0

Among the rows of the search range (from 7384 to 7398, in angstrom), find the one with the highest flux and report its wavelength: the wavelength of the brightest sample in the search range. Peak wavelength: 7397.03 angstrom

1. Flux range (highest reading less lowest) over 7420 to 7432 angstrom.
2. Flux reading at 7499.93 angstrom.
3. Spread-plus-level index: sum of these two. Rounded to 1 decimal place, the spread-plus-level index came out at 10.0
